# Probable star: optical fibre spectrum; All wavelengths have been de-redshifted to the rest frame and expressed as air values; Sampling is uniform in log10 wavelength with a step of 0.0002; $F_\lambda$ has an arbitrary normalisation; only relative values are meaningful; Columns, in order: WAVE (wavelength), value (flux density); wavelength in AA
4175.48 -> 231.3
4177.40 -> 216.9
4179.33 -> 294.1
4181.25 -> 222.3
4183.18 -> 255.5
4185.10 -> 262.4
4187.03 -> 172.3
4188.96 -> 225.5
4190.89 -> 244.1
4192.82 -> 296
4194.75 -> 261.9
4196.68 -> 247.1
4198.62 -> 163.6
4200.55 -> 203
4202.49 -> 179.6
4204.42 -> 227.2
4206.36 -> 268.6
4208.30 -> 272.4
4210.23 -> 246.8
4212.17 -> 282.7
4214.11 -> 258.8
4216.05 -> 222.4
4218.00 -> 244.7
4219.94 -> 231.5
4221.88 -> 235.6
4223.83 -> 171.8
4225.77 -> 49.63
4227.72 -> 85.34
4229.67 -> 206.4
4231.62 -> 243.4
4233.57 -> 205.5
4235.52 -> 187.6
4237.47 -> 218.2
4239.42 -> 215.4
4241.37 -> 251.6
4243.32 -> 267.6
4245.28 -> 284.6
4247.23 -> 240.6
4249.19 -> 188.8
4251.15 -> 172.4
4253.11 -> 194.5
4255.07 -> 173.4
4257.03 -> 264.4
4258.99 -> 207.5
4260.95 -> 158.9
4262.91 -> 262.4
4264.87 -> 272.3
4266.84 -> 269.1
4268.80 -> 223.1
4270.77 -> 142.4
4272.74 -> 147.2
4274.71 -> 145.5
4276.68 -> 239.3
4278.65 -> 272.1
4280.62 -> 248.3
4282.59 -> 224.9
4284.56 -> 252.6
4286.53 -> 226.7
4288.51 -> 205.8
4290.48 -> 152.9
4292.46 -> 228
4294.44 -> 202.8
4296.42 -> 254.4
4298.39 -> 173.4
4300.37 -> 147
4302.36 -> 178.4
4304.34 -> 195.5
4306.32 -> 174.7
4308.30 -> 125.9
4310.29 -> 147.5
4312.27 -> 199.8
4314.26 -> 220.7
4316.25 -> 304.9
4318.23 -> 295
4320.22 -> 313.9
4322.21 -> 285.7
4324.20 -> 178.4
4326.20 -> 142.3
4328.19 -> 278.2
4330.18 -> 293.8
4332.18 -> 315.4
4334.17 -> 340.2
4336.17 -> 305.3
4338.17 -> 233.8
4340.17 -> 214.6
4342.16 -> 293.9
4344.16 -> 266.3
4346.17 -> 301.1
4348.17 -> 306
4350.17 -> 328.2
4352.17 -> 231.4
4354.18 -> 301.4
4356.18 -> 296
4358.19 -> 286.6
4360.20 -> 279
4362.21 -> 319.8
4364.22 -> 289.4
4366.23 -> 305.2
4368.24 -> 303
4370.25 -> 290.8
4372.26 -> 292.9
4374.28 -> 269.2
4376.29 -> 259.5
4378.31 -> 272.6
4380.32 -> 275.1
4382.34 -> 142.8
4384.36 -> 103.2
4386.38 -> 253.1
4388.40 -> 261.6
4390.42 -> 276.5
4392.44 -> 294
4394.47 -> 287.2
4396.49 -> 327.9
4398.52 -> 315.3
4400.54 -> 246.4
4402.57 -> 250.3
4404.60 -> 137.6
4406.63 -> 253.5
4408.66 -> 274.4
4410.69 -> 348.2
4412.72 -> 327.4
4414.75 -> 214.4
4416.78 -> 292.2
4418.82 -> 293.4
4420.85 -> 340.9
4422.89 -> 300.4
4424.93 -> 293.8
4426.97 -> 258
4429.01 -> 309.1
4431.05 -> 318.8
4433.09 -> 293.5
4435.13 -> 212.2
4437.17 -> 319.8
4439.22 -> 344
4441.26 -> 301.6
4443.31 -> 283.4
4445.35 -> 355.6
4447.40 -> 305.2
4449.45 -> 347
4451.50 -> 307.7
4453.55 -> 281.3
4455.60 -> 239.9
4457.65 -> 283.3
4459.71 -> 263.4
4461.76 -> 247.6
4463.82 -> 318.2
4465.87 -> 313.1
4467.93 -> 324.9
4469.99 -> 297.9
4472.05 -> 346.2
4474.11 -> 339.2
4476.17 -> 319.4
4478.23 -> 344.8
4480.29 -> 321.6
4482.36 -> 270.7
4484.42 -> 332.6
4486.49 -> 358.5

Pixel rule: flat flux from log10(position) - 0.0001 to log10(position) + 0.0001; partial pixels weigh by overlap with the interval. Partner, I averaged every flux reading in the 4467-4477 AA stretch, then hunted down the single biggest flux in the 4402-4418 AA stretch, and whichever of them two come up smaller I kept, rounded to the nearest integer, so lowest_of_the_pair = 326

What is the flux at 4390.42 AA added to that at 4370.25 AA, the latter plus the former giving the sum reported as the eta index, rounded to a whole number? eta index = 567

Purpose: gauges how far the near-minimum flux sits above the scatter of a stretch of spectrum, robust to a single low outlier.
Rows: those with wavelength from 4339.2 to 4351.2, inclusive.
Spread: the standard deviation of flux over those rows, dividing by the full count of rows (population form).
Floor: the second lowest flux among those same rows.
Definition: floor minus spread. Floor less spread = 230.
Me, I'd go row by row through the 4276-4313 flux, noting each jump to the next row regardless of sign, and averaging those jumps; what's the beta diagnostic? 36.6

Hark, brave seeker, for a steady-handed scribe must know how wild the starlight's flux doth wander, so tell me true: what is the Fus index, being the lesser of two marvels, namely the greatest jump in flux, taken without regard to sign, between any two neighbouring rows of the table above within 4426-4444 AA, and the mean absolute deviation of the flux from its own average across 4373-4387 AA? 58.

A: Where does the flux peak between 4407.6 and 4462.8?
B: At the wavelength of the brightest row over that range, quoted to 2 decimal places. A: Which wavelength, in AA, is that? 4445.35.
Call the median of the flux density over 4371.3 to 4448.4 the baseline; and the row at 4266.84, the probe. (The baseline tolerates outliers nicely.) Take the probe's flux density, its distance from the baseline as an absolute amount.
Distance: 21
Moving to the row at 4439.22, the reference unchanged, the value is 54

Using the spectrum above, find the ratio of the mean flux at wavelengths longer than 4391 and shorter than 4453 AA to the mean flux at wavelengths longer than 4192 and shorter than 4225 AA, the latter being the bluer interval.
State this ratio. 1.24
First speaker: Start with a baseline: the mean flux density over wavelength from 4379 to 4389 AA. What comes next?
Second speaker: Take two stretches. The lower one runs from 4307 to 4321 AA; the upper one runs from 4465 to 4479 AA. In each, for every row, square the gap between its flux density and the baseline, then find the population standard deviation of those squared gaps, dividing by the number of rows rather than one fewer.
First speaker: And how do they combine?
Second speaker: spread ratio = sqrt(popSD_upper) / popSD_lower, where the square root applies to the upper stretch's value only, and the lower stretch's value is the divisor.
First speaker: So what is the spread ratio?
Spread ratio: 0.015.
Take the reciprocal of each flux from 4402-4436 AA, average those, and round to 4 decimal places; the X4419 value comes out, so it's 0.0038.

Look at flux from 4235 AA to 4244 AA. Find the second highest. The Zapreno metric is 251.6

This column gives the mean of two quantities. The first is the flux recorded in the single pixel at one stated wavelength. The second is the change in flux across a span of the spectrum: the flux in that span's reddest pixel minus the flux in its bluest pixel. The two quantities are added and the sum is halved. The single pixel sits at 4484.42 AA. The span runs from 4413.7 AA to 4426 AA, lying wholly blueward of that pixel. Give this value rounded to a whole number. 206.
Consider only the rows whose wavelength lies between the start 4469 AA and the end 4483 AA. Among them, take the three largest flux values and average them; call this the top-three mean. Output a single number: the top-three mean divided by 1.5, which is 229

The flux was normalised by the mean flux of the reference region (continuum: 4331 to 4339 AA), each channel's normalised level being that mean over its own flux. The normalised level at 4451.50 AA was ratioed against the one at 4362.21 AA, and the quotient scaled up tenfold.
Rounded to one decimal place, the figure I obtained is 10.4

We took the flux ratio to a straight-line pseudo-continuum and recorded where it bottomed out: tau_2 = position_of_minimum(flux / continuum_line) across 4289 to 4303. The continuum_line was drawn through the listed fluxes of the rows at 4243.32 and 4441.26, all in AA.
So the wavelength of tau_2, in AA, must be 4300.37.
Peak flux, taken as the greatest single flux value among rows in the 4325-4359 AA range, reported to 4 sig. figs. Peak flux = 340.2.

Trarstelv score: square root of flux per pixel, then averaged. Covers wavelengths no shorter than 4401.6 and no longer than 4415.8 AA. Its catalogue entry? 16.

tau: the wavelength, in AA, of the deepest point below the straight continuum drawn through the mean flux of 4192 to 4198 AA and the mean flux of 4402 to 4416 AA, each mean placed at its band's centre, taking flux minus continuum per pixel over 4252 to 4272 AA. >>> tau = 4270.77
